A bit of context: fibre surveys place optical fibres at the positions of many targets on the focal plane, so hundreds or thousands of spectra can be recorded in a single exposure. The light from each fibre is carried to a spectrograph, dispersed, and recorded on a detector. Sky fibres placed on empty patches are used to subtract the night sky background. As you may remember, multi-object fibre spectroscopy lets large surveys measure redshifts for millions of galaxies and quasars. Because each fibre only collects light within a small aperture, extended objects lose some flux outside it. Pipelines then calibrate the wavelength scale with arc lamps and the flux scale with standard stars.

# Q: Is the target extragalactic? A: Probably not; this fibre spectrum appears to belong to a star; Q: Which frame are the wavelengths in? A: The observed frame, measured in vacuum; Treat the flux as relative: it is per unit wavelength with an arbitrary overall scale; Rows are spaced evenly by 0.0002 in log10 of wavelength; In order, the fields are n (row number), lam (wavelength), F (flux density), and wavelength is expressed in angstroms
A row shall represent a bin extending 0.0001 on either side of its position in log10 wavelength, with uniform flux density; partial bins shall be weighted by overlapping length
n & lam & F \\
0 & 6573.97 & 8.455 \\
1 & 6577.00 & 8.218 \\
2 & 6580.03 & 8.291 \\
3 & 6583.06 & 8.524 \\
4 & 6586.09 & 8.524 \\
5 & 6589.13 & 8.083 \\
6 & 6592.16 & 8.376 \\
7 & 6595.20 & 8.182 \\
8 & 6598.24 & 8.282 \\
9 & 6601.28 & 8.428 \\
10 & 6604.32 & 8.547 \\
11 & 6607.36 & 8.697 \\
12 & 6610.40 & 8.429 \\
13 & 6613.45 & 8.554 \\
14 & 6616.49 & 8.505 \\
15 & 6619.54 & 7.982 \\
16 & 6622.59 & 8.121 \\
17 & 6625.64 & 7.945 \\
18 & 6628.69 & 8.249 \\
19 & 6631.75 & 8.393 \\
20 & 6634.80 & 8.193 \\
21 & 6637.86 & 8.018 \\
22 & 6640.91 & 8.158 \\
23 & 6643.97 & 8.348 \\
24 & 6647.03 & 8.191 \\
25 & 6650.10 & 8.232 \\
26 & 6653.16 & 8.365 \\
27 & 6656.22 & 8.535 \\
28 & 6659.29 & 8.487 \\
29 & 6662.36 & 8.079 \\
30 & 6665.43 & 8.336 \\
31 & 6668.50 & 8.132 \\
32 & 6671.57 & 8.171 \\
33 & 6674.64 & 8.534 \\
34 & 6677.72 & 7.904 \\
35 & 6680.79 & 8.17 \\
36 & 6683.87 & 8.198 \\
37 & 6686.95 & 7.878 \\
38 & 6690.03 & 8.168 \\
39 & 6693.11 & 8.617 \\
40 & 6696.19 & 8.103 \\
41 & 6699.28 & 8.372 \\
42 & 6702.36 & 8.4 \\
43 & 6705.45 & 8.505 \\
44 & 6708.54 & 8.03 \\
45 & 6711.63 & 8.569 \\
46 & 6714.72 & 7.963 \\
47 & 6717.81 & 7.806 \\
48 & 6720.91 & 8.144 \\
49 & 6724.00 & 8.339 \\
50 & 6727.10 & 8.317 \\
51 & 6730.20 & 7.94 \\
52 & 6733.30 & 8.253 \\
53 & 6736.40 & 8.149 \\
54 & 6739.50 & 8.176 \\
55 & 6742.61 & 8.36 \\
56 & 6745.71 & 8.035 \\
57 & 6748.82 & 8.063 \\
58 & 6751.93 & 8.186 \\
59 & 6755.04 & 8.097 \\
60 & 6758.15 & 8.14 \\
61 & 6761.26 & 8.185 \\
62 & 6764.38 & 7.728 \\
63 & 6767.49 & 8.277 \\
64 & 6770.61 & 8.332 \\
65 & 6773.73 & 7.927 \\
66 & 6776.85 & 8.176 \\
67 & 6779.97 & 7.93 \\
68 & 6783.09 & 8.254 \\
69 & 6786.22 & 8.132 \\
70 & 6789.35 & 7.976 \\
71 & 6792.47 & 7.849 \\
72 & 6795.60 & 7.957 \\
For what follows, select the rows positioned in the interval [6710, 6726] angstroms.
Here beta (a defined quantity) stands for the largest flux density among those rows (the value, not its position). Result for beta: 8.569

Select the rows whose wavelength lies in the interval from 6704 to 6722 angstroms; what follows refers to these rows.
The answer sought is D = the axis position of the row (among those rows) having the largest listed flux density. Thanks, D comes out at 6711.63 angstroms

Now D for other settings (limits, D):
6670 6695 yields 6693.11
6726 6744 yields 6742.61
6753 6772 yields 6770.61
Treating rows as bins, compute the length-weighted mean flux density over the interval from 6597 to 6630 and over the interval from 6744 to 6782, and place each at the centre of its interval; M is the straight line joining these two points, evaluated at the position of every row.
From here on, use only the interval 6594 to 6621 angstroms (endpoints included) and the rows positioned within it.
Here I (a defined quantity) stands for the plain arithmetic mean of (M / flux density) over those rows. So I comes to 0.99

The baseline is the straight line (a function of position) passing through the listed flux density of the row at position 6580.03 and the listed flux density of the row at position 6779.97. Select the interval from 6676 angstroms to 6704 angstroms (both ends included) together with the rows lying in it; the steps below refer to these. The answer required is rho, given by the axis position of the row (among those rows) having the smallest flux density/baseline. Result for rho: 6686.95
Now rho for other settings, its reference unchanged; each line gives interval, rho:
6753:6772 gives 6764.38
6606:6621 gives 6619.54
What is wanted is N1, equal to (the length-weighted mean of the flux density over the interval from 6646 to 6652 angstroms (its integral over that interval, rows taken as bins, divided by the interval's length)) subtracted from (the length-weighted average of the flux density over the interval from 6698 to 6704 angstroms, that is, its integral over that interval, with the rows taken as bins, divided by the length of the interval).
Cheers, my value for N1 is 0.18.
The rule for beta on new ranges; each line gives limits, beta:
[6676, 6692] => 8.198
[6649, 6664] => 8.535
